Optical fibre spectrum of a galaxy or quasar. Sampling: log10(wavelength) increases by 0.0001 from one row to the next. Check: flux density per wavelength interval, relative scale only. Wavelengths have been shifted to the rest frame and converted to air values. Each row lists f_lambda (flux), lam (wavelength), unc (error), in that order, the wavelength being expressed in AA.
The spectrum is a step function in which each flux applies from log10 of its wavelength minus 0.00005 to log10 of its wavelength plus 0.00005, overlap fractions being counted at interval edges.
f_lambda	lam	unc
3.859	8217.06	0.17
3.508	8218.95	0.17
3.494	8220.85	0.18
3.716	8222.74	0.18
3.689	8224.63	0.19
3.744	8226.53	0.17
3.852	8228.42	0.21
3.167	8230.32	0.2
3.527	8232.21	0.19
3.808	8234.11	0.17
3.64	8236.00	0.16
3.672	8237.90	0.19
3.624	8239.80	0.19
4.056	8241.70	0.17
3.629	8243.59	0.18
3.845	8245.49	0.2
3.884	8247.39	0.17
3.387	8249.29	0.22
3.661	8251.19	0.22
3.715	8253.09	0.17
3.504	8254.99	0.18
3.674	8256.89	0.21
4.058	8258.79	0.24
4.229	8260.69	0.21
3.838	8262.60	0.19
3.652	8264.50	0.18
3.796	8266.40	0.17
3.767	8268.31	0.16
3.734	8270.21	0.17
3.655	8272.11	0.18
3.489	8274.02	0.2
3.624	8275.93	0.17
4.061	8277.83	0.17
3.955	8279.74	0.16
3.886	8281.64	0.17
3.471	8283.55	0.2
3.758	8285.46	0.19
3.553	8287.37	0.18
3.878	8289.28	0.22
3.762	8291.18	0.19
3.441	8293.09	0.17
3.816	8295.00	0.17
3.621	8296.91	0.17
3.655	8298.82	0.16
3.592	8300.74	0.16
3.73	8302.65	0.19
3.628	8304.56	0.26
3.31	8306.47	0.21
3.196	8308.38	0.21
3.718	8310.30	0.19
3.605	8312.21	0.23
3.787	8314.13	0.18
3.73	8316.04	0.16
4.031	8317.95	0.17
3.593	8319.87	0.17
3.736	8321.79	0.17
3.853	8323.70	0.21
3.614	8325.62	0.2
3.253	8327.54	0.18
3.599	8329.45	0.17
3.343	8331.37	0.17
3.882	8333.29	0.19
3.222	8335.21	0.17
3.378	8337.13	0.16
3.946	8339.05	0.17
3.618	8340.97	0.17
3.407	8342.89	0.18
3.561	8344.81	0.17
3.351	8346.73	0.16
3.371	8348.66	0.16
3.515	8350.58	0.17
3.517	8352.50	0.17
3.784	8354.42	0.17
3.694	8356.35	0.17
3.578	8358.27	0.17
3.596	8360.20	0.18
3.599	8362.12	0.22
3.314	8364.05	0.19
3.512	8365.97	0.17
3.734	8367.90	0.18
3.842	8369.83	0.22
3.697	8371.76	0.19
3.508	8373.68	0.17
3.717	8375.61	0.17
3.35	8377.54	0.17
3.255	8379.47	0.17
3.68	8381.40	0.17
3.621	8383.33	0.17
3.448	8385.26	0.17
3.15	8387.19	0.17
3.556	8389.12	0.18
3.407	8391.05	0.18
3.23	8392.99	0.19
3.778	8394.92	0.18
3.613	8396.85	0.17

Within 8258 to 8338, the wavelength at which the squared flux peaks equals 8260.69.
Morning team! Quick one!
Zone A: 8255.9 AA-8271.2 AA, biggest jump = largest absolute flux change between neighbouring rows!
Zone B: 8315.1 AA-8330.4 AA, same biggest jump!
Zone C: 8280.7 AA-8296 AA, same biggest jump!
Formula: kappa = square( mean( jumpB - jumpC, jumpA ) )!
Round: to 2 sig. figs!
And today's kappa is 0.043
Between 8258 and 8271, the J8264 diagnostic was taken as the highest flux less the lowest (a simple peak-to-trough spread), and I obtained 0.58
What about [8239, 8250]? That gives 0.67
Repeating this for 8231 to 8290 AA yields 0.84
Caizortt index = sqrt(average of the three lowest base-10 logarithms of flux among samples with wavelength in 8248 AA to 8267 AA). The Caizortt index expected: 0.739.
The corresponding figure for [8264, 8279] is 0.745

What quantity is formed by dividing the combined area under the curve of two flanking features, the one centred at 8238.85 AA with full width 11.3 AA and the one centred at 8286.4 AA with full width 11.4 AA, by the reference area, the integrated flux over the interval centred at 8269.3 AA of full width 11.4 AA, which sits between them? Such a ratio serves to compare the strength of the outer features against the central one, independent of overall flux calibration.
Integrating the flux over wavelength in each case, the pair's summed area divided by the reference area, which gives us 2.02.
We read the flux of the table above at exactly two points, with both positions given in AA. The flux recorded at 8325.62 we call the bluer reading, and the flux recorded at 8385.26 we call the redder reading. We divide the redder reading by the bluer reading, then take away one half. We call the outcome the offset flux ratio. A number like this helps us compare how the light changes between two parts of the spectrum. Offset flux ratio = 0.45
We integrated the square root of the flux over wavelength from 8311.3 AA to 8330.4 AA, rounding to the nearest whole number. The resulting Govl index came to 37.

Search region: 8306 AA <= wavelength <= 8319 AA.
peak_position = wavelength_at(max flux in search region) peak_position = 8317.95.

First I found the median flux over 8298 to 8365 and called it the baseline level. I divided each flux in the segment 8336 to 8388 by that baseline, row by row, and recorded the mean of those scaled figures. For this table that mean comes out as 0.99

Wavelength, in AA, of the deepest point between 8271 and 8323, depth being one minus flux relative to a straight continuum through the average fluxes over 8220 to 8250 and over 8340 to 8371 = 8308.38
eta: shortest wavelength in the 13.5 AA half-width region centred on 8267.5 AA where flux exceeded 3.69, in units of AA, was 8258.79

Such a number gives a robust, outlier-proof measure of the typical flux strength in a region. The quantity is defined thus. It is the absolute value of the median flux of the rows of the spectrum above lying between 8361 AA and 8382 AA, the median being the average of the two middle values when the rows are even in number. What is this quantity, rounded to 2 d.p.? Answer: 3.60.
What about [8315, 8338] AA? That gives 3.61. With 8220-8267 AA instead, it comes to 3.69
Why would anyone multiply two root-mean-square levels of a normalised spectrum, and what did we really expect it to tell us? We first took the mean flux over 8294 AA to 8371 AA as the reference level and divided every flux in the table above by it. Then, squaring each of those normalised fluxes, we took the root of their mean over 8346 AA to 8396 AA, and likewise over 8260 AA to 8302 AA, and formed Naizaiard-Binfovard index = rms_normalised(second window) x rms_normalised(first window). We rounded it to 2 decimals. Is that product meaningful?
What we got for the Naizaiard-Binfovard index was 1.02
